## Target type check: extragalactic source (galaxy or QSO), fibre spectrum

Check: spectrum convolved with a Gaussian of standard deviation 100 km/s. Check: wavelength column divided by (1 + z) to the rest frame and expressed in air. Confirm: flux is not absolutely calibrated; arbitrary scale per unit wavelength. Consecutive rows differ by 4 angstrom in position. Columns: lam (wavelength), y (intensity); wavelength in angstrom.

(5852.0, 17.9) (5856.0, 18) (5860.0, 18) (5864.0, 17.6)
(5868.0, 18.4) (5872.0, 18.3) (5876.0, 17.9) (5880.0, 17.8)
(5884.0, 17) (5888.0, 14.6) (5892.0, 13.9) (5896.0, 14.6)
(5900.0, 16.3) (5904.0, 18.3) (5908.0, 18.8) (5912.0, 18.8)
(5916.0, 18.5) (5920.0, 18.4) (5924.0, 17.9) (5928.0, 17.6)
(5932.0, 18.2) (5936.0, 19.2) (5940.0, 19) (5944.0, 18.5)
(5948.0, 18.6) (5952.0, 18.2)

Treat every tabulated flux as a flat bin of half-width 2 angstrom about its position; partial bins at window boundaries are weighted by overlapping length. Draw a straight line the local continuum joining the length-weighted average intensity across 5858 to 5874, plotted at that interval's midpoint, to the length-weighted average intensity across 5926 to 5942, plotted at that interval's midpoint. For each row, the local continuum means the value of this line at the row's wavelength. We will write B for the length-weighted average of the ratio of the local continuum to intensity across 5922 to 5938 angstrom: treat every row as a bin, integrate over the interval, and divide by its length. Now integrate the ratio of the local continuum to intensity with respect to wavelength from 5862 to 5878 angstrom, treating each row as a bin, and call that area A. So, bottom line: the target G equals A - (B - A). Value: 31.1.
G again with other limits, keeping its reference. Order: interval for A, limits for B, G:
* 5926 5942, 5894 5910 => 31.0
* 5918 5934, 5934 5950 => 31.8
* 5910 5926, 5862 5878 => 31.0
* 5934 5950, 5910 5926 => 30.5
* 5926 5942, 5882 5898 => 30.8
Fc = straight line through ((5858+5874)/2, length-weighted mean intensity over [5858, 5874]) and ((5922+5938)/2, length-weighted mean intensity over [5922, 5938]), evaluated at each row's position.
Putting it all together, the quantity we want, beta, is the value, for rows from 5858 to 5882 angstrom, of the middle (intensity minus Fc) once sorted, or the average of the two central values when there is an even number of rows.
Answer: -0.1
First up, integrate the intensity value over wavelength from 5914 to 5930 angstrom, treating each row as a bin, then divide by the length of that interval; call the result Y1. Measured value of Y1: 18.1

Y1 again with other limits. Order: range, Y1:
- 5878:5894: 15.8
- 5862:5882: 18.0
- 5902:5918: 18.6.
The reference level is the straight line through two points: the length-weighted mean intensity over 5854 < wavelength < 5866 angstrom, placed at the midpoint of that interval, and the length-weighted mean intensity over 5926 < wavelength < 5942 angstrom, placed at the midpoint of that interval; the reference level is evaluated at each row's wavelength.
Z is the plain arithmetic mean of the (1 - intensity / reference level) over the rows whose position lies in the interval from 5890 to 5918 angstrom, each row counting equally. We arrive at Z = 0.067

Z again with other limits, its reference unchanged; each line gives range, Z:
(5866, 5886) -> 0.007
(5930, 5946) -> -0.010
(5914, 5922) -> -0.005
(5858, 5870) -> -0.006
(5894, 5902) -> 0.151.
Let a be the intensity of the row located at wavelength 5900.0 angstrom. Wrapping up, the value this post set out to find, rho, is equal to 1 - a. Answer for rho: -15.3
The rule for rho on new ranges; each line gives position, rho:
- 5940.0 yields -18.0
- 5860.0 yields -17.0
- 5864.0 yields -16.6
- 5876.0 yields -16.9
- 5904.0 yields -17.3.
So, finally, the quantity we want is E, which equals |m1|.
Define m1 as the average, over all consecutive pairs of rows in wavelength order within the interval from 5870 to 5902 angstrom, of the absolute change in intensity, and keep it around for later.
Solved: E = 1.0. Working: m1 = 1.0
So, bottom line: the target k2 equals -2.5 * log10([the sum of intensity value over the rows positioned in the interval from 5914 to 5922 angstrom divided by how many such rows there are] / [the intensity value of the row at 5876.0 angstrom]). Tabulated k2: -0.03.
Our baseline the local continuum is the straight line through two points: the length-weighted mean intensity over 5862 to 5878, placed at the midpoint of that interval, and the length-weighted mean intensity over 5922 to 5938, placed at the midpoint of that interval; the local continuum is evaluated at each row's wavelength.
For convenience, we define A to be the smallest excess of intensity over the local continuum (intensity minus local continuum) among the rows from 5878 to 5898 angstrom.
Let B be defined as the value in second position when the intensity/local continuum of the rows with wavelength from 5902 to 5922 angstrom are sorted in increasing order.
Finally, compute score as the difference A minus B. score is -5.2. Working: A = -4.2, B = 1.01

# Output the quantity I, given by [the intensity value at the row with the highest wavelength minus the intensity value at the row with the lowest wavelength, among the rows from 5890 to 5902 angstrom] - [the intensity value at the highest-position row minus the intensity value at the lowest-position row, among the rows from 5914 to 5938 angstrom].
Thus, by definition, 2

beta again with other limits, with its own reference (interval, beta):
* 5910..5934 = 0.1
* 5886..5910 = -2.7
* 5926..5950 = 0.3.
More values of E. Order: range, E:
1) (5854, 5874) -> 0.3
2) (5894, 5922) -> 0.8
